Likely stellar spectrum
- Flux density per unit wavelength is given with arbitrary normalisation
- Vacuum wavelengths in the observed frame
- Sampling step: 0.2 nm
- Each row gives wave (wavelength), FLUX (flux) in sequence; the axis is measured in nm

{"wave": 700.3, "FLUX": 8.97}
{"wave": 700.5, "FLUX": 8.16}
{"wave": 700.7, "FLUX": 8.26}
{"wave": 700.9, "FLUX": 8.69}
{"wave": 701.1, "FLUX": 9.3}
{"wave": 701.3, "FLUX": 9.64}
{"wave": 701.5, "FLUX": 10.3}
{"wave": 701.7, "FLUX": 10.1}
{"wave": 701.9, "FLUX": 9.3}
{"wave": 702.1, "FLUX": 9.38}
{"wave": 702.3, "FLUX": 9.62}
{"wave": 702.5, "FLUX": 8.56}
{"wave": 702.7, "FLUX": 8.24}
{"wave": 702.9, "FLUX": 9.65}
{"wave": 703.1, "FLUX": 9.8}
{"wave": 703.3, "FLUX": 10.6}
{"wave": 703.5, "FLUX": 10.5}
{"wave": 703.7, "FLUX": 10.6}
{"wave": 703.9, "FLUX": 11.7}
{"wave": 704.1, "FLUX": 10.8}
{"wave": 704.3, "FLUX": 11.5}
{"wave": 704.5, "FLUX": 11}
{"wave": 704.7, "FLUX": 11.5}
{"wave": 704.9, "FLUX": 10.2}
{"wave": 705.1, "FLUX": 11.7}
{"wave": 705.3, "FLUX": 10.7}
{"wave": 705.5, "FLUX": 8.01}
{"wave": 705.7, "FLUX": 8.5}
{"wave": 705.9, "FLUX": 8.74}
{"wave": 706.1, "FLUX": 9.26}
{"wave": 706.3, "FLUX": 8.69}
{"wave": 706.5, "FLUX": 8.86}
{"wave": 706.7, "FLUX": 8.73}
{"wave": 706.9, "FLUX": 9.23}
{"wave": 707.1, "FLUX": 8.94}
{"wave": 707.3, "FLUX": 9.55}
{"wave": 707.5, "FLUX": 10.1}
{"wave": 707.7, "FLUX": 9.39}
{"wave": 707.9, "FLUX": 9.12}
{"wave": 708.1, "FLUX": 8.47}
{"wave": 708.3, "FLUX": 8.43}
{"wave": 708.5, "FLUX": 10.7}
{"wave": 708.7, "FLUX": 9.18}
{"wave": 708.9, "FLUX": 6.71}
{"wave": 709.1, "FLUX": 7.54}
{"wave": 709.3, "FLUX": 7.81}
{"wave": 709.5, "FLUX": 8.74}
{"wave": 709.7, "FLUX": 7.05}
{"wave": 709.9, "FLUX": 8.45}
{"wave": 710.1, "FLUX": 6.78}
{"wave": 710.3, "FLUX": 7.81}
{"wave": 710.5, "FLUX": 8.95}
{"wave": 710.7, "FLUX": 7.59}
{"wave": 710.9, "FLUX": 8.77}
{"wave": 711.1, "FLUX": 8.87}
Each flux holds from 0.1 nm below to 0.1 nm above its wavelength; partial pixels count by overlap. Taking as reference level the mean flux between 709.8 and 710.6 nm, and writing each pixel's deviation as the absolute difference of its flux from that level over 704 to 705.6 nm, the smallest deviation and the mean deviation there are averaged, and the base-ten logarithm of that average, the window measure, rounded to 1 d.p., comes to 0.1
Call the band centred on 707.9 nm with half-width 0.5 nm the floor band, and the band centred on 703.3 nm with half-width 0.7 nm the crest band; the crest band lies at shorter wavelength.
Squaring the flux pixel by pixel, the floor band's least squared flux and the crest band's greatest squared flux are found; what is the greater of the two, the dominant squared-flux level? 137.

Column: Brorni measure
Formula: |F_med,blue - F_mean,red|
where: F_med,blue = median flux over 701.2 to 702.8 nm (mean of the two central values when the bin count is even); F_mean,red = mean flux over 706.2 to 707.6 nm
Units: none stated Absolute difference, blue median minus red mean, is 0.3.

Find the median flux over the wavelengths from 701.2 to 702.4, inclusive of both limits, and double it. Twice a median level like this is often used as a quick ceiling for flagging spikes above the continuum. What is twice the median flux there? 19.3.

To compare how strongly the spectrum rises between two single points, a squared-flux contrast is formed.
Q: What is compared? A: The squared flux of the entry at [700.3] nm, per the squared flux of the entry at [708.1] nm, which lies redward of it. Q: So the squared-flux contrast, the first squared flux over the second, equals 1.1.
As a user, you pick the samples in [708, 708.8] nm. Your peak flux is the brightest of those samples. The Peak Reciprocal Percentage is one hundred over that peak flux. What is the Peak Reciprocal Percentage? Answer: 9.3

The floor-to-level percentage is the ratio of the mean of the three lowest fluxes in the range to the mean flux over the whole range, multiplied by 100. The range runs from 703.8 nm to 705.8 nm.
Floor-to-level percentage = 84.3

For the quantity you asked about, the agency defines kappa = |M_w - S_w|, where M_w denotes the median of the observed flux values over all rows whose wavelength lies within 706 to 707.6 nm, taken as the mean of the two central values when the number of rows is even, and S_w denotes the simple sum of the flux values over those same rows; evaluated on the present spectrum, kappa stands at 64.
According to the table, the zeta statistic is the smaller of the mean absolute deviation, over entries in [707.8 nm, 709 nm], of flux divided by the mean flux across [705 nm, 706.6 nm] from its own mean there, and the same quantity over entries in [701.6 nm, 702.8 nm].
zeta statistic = 0.0573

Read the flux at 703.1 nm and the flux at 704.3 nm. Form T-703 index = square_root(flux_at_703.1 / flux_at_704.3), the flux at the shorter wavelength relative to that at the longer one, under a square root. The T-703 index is 0.92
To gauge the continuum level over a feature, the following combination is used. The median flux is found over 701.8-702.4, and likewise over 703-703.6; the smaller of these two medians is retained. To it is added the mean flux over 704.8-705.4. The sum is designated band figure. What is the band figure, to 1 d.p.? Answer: 20.2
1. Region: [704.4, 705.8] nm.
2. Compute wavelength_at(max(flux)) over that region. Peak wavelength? 705.1 nm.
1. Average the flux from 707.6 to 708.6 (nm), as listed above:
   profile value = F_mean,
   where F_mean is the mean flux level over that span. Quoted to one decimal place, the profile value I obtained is 9.2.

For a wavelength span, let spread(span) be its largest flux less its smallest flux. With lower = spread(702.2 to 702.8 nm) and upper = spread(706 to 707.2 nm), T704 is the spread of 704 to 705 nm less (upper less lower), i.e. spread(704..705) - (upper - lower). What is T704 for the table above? 2.1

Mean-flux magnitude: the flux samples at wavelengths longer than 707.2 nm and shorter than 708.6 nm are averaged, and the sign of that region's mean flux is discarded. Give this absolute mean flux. 9.4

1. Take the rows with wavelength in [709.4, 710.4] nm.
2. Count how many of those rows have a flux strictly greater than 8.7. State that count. 1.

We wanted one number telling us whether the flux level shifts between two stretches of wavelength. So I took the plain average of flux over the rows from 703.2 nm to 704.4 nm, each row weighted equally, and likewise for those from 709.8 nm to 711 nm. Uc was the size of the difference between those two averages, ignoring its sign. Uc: 2.9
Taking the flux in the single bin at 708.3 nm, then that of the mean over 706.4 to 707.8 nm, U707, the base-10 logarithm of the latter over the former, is 0.041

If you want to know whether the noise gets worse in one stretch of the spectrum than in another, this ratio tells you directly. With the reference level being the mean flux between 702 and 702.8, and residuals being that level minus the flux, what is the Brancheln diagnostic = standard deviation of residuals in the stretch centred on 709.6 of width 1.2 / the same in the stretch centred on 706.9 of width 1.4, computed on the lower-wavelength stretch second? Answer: 1.5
